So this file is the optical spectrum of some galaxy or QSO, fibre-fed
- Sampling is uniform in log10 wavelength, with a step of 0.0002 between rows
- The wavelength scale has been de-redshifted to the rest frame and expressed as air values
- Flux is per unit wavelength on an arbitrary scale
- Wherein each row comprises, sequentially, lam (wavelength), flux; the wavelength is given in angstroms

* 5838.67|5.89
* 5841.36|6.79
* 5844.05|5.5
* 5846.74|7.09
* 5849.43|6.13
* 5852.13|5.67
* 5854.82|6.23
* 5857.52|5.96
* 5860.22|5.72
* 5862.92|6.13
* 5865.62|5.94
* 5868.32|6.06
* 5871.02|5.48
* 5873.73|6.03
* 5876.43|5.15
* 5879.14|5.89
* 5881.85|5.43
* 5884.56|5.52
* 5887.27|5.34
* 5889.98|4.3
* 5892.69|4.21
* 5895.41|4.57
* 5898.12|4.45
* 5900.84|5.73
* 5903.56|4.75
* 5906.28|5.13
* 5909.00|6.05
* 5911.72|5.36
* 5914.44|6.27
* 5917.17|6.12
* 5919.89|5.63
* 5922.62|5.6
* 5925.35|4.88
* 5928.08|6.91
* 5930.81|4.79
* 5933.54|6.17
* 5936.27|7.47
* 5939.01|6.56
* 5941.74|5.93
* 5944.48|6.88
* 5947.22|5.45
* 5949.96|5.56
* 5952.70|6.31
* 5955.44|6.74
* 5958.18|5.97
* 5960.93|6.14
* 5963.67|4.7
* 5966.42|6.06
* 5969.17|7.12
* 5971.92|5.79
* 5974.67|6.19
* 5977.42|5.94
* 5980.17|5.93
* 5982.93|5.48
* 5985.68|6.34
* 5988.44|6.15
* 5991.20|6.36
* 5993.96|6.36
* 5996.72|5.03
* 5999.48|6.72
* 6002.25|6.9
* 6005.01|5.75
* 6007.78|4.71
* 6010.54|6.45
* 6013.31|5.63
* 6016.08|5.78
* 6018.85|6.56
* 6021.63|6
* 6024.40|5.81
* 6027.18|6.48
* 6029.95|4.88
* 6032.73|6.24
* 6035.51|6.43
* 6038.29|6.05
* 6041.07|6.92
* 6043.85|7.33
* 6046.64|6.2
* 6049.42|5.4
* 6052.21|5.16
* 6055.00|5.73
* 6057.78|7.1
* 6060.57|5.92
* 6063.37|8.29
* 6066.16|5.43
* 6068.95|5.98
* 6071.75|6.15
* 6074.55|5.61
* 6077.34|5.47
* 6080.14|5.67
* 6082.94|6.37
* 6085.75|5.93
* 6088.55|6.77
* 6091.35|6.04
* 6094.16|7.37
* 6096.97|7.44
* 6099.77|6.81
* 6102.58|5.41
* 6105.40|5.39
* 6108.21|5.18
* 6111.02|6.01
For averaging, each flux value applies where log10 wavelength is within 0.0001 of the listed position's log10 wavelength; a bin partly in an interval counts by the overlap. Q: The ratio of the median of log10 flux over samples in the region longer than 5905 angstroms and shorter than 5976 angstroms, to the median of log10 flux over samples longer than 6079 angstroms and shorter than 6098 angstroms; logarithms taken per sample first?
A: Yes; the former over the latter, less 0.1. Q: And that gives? 0.873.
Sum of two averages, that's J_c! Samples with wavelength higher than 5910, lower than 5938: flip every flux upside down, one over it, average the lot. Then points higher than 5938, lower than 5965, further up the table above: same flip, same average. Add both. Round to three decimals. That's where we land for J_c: 0.340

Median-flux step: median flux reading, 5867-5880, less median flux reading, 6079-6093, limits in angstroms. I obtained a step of -0.15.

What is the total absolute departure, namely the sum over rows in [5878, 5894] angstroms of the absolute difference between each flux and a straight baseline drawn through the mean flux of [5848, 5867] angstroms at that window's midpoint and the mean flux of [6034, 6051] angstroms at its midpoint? 5.5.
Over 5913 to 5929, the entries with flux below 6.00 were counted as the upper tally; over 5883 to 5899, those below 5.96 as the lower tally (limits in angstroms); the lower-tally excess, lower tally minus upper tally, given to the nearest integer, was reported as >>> 3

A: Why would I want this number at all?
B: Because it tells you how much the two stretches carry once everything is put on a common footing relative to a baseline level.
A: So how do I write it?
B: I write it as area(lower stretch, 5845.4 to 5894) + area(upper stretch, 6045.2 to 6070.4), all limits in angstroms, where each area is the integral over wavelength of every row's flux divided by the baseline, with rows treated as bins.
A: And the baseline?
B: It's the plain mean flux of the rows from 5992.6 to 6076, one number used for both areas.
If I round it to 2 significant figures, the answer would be 71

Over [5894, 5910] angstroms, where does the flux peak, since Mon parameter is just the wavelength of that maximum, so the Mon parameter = 5909.00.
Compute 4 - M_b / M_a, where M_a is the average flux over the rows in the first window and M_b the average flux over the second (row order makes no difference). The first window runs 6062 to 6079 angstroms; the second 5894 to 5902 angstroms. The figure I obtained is 3.20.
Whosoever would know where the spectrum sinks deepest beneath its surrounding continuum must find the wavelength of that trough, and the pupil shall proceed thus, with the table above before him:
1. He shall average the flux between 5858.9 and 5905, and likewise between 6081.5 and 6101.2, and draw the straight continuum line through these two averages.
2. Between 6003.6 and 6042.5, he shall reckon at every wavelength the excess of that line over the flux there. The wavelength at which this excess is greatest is 6007.78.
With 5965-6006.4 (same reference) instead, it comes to 5996.72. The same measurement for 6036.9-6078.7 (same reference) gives 6052.21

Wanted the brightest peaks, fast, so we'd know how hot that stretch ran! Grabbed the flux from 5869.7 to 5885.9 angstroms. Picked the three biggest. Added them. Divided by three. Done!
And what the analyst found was 5.8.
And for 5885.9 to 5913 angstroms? 5.7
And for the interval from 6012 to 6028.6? 6.3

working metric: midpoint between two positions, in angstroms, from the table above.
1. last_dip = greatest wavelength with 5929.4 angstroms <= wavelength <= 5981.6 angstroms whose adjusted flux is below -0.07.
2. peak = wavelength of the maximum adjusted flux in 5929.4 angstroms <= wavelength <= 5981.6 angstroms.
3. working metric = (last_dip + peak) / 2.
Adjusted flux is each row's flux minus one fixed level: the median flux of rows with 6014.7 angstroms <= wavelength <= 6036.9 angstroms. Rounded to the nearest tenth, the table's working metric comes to 5958.2 angstroms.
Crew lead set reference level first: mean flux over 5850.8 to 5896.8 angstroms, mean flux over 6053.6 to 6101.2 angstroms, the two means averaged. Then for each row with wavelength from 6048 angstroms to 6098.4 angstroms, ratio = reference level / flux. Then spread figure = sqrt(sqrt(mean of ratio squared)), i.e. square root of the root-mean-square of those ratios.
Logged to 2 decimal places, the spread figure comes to 0.99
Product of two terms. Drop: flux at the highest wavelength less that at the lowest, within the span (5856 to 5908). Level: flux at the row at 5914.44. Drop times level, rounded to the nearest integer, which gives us -5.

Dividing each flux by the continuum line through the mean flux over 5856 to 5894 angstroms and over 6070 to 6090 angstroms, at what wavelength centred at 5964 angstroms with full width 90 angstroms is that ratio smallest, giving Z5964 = 6007.78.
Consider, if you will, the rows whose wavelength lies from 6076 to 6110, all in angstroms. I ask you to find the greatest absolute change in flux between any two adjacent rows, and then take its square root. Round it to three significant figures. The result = 1.18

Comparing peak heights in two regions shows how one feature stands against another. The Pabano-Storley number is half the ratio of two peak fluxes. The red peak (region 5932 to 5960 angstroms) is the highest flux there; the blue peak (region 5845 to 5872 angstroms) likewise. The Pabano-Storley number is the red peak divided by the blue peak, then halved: 0.53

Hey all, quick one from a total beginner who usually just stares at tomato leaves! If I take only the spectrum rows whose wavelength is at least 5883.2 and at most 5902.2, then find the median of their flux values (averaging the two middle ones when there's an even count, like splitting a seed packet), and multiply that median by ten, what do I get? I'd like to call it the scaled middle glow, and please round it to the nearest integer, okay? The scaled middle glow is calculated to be 46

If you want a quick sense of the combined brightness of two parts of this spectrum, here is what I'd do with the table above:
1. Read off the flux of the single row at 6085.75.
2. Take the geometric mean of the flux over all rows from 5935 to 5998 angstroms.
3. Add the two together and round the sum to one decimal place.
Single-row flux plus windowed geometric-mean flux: 12.0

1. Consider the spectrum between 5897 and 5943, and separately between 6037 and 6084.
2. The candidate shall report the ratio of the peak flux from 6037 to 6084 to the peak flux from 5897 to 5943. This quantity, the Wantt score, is 1.11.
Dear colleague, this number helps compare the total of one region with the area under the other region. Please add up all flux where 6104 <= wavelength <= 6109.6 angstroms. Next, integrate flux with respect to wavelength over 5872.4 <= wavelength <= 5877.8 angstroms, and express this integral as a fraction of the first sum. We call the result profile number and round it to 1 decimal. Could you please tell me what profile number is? 2.9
